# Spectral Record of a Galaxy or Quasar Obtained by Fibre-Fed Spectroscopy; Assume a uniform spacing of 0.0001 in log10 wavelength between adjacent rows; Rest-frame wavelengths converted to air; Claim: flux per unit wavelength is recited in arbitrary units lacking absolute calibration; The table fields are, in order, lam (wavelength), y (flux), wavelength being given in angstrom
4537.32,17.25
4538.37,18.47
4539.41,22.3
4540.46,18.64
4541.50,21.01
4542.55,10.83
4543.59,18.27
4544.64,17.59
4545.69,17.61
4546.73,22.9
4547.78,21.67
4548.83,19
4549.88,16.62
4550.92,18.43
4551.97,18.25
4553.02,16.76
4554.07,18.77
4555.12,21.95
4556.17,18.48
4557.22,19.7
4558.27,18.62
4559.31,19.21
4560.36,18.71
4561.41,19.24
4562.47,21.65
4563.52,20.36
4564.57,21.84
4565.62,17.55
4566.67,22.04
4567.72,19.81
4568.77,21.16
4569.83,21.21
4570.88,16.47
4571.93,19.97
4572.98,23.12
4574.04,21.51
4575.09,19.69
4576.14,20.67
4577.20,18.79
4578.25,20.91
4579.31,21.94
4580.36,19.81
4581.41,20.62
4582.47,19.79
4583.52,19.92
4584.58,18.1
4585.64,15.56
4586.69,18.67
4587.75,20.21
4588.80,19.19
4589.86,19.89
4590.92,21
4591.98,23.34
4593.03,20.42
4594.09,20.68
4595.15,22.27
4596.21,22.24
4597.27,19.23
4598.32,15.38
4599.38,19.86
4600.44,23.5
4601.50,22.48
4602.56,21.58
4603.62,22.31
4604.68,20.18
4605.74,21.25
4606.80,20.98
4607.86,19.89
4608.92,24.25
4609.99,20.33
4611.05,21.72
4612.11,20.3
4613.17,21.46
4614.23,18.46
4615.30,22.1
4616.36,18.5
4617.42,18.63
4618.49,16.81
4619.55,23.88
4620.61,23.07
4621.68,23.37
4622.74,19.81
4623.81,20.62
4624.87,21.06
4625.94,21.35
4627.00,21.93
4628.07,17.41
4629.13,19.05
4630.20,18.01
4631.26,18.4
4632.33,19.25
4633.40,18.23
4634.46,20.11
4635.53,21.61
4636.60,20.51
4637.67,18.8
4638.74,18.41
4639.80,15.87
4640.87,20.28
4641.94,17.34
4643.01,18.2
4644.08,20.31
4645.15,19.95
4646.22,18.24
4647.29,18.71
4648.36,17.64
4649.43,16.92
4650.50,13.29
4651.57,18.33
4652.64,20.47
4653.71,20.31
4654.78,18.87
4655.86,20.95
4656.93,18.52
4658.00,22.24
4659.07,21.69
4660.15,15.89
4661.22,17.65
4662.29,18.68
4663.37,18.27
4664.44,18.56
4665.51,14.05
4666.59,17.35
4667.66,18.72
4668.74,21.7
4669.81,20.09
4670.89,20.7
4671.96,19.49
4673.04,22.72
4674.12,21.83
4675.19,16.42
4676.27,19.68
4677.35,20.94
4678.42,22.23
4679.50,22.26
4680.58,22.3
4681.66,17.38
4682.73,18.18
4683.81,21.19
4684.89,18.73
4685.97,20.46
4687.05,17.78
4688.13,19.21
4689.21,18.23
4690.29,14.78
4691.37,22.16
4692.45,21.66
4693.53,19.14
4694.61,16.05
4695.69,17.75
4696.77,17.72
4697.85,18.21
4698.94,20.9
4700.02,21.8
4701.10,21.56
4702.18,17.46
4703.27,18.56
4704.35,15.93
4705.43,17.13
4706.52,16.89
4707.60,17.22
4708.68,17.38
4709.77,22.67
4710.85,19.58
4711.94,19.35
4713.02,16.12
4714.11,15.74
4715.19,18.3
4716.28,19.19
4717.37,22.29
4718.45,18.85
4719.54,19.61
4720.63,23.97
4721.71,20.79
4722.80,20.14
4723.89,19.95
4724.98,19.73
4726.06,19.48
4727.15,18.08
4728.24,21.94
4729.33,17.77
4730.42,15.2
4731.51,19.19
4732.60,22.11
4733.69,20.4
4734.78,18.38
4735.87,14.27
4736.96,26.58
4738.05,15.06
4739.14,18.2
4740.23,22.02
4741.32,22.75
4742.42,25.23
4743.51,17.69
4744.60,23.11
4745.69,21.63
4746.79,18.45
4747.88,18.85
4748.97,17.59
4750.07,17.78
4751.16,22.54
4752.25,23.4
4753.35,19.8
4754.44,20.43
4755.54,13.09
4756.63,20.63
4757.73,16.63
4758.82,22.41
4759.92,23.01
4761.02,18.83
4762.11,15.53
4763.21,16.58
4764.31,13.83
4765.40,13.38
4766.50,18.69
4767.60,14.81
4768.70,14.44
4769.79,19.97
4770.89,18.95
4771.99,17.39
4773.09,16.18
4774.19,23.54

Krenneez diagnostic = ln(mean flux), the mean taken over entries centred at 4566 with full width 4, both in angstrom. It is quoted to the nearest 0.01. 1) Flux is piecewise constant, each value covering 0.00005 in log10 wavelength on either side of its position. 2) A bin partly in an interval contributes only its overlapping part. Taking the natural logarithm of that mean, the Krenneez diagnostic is 3.01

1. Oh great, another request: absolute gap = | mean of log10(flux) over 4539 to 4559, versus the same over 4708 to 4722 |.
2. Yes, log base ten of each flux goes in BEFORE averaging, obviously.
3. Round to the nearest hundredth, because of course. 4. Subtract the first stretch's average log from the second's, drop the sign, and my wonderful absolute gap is 0.02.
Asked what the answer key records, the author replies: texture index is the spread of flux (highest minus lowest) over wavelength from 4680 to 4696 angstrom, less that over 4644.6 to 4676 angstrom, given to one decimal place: -1.9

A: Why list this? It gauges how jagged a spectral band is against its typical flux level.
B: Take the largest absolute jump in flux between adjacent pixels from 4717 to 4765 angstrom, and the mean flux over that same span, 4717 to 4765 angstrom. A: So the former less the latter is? -7.3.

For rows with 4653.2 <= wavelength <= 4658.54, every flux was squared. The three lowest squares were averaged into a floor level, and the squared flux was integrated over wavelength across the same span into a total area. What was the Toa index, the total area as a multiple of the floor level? 5.9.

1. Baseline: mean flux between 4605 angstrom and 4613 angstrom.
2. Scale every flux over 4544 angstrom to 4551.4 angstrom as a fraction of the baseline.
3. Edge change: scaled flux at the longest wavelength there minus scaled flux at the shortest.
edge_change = 0.04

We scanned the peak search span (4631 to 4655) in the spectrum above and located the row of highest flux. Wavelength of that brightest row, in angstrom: 4635.53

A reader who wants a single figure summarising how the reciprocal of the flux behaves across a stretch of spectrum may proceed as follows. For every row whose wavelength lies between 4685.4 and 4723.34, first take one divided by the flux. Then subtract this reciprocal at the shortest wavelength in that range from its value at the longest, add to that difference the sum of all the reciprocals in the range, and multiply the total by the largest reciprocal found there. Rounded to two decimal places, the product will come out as 0.13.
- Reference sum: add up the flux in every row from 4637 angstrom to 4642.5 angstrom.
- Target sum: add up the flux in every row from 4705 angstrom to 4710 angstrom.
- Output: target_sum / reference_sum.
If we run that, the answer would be 1.01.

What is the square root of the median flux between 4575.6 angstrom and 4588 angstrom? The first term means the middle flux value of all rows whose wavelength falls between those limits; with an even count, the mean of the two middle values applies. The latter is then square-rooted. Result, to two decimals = 4.46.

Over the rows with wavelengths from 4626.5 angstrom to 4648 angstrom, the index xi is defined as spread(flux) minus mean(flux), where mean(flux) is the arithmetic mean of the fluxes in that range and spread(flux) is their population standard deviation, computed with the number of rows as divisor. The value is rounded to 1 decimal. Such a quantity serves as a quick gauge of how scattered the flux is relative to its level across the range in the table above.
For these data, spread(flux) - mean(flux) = -17.6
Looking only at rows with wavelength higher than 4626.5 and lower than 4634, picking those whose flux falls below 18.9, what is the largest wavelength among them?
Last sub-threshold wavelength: 4633.40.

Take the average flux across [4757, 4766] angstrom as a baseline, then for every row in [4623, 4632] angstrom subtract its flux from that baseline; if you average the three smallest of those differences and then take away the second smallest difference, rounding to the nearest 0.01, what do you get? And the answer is -0.10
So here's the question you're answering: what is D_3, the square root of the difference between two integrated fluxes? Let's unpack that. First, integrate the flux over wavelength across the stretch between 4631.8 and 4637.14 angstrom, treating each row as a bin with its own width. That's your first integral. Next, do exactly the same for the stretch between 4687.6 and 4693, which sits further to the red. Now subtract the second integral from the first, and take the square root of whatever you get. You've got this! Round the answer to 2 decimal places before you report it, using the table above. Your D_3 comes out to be 1.64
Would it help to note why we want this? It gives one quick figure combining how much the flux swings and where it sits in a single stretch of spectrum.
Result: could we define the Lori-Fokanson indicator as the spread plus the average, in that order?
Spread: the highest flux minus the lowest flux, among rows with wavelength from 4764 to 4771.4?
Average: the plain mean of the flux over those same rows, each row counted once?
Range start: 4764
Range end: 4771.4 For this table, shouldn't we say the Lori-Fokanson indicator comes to 23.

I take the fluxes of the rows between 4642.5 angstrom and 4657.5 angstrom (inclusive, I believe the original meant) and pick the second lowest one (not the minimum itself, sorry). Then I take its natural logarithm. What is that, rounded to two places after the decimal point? 2.83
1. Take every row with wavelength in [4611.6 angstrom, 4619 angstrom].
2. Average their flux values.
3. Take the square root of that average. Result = 4.41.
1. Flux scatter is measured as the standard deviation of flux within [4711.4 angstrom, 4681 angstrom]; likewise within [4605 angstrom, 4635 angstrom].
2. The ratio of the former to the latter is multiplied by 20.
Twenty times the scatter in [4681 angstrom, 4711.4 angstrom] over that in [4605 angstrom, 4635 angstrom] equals 21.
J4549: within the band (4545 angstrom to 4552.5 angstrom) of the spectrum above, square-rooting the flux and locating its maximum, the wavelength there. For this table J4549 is 4546.73 angstrom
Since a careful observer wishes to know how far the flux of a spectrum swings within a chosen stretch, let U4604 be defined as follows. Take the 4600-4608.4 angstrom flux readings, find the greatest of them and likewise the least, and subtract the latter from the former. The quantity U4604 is 4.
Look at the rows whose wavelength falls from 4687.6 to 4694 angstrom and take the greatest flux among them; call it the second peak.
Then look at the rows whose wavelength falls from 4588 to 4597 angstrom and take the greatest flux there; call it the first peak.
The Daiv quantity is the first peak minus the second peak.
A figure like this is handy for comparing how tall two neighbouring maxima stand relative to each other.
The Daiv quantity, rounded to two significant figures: 1.2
